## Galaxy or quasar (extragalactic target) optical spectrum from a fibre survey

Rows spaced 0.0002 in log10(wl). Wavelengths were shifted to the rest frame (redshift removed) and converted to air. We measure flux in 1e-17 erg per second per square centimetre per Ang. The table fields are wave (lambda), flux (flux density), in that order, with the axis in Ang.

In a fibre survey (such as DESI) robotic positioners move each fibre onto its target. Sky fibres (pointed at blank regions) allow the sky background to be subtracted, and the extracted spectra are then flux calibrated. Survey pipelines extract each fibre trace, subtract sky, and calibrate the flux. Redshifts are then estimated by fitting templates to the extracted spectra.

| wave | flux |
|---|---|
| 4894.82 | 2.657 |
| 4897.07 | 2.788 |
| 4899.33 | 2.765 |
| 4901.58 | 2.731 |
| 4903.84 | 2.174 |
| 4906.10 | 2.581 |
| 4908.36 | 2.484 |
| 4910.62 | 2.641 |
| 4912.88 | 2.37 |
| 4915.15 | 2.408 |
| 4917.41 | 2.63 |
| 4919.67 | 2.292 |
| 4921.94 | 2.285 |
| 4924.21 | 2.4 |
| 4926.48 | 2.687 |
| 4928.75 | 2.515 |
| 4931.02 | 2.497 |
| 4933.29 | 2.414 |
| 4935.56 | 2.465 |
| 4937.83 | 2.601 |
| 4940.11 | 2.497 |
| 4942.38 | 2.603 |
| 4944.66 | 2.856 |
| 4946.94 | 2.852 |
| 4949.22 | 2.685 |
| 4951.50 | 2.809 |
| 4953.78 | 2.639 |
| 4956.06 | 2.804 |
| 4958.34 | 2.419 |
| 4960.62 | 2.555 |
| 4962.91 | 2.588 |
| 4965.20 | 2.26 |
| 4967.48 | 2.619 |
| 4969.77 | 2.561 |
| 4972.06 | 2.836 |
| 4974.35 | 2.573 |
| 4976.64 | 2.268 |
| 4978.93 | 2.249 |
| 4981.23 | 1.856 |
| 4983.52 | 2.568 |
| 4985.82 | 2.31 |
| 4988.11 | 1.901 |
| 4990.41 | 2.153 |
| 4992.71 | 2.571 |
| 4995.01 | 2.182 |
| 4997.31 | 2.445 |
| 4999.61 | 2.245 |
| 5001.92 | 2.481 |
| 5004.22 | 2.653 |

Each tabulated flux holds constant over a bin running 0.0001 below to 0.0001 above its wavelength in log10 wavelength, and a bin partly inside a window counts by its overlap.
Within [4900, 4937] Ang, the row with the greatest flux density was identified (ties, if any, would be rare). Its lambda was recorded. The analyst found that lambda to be 4901.58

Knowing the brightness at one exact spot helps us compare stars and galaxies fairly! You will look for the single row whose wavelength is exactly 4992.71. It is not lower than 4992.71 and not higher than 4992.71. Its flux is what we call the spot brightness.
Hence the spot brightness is 2.571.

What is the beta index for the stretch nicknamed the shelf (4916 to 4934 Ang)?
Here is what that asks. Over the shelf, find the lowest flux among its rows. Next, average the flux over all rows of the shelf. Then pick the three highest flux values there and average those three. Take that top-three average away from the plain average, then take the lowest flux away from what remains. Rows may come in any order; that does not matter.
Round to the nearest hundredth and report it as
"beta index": -2.43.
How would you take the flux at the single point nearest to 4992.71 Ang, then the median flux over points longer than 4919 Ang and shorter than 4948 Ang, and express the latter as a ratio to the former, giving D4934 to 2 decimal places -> 0.97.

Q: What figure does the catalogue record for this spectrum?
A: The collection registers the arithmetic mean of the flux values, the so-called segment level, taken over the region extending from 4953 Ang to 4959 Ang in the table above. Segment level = 2.6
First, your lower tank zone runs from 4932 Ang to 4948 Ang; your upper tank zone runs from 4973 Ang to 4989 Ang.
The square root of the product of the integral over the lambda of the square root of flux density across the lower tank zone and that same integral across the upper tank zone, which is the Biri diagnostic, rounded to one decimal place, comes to 24.9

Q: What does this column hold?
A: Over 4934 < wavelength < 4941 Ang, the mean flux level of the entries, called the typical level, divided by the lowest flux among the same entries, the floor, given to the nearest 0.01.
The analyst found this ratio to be 1.02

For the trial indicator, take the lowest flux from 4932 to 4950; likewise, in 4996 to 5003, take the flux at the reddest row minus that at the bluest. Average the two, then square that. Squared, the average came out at 1.5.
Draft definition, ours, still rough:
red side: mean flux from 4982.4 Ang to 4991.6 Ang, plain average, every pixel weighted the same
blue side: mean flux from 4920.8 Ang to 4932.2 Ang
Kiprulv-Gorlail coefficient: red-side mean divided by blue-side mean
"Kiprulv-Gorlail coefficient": 0.90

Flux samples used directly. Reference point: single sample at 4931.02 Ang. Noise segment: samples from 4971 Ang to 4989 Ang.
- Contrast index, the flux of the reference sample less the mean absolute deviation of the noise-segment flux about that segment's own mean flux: 2.24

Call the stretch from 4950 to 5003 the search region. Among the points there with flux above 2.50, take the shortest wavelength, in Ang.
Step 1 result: 4951.50 Ang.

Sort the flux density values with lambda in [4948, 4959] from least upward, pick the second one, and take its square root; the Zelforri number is 1.62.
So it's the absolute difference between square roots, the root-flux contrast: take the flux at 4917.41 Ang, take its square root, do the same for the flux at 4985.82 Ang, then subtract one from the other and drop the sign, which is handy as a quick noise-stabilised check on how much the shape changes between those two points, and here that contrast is 0.10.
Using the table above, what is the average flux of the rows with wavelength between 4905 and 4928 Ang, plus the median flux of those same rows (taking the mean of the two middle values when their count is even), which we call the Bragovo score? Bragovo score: 4.92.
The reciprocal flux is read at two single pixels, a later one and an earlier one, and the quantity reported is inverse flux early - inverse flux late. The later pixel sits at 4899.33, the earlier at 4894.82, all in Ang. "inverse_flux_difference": 0.015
